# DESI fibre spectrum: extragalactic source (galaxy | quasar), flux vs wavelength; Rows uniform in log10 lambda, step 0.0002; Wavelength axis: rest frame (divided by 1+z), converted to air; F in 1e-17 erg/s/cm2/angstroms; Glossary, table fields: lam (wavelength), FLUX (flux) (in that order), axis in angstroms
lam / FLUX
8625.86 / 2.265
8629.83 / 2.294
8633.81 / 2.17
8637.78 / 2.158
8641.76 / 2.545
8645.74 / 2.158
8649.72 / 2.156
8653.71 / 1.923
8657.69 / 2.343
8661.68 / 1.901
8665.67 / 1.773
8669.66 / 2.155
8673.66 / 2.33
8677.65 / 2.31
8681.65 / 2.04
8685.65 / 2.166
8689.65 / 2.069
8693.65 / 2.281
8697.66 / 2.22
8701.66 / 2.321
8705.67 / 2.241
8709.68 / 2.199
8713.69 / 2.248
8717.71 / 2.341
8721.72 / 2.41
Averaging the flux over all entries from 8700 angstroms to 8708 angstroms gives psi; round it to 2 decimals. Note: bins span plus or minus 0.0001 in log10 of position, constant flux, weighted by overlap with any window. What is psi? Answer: 2.28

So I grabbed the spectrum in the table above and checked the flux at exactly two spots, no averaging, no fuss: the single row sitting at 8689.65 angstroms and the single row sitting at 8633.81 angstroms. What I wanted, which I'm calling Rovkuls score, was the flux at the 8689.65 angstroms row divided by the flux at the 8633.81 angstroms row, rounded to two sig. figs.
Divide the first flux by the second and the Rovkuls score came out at 0.95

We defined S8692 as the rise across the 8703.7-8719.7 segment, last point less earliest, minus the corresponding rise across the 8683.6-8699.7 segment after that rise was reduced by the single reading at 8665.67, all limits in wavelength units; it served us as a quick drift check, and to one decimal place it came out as 1.8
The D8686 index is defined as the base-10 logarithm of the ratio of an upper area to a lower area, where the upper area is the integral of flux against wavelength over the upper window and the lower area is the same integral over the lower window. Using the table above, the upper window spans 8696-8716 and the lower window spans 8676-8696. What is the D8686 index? 0.015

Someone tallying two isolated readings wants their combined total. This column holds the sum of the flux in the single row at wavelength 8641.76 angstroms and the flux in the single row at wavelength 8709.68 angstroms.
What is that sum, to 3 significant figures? 4.74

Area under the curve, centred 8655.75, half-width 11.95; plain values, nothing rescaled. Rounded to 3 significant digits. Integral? 48.8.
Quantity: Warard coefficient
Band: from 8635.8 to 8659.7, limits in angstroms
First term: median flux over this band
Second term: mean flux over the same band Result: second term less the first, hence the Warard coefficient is 0.056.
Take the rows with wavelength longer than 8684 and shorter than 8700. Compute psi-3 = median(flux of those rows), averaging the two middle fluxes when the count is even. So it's 2.19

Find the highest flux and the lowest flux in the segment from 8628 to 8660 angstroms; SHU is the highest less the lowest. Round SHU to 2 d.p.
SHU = 0.62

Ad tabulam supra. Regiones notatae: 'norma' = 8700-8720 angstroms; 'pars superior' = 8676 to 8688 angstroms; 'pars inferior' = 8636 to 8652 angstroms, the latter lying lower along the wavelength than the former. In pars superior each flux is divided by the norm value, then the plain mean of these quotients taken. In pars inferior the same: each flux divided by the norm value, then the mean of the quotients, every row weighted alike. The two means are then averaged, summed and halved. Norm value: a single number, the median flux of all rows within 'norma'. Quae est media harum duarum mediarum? 0.98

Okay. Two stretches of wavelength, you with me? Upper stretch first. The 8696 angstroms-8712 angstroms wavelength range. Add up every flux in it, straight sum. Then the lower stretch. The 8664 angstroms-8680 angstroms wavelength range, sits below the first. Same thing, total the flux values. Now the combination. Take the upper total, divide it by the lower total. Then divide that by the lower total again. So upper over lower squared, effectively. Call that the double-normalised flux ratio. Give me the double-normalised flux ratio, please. 0.122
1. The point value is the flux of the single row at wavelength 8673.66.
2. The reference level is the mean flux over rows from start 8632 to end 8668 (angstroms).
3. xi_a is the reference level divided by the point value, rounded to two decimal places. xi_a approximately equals 0.91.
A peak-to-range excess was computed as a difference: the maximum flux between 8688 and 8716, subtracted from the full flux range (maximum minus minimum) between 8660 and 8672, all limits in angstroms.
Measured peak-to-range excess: -1.94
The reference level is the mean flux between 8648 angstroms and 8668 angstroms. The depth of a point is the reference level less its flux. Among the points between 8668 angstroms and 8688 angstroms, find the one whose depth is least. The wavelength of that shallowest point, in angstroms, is 8673.66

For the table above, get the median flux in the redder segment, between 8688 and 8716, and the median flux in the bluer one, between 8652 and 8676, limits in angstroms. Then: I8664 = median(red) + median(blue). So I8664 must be 4.28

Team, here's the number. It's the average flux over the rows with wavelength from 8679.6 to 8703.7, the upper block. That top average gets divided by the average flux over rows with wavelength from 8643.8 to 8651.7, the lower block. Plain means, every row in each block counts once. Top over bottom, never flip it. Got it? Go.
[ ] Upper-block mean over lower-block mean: 1.01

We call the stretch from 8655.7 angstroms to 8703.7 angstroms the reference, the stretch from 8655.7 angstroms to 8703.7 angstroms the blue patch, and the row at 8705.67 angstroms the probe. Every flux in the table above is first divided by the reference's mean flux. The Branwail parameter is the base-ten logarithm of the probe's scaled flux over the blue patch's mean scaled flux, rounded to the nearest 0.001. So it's 0.016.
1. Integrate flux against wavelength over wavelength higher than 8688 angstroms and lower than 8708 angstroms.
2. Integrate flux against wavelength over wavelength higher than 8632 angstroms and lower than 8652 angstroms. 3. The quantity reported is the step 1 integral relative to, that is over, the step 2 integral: 1.00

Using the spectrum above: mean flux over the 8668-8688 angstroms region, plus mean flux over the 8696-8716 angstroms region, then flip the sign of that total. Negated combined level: -4.45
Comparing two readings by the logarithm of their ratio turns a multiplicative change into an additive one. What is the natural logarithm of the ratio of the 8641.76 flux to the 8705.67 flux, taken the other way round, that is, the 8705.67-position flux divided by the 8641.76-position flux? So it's -0.1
